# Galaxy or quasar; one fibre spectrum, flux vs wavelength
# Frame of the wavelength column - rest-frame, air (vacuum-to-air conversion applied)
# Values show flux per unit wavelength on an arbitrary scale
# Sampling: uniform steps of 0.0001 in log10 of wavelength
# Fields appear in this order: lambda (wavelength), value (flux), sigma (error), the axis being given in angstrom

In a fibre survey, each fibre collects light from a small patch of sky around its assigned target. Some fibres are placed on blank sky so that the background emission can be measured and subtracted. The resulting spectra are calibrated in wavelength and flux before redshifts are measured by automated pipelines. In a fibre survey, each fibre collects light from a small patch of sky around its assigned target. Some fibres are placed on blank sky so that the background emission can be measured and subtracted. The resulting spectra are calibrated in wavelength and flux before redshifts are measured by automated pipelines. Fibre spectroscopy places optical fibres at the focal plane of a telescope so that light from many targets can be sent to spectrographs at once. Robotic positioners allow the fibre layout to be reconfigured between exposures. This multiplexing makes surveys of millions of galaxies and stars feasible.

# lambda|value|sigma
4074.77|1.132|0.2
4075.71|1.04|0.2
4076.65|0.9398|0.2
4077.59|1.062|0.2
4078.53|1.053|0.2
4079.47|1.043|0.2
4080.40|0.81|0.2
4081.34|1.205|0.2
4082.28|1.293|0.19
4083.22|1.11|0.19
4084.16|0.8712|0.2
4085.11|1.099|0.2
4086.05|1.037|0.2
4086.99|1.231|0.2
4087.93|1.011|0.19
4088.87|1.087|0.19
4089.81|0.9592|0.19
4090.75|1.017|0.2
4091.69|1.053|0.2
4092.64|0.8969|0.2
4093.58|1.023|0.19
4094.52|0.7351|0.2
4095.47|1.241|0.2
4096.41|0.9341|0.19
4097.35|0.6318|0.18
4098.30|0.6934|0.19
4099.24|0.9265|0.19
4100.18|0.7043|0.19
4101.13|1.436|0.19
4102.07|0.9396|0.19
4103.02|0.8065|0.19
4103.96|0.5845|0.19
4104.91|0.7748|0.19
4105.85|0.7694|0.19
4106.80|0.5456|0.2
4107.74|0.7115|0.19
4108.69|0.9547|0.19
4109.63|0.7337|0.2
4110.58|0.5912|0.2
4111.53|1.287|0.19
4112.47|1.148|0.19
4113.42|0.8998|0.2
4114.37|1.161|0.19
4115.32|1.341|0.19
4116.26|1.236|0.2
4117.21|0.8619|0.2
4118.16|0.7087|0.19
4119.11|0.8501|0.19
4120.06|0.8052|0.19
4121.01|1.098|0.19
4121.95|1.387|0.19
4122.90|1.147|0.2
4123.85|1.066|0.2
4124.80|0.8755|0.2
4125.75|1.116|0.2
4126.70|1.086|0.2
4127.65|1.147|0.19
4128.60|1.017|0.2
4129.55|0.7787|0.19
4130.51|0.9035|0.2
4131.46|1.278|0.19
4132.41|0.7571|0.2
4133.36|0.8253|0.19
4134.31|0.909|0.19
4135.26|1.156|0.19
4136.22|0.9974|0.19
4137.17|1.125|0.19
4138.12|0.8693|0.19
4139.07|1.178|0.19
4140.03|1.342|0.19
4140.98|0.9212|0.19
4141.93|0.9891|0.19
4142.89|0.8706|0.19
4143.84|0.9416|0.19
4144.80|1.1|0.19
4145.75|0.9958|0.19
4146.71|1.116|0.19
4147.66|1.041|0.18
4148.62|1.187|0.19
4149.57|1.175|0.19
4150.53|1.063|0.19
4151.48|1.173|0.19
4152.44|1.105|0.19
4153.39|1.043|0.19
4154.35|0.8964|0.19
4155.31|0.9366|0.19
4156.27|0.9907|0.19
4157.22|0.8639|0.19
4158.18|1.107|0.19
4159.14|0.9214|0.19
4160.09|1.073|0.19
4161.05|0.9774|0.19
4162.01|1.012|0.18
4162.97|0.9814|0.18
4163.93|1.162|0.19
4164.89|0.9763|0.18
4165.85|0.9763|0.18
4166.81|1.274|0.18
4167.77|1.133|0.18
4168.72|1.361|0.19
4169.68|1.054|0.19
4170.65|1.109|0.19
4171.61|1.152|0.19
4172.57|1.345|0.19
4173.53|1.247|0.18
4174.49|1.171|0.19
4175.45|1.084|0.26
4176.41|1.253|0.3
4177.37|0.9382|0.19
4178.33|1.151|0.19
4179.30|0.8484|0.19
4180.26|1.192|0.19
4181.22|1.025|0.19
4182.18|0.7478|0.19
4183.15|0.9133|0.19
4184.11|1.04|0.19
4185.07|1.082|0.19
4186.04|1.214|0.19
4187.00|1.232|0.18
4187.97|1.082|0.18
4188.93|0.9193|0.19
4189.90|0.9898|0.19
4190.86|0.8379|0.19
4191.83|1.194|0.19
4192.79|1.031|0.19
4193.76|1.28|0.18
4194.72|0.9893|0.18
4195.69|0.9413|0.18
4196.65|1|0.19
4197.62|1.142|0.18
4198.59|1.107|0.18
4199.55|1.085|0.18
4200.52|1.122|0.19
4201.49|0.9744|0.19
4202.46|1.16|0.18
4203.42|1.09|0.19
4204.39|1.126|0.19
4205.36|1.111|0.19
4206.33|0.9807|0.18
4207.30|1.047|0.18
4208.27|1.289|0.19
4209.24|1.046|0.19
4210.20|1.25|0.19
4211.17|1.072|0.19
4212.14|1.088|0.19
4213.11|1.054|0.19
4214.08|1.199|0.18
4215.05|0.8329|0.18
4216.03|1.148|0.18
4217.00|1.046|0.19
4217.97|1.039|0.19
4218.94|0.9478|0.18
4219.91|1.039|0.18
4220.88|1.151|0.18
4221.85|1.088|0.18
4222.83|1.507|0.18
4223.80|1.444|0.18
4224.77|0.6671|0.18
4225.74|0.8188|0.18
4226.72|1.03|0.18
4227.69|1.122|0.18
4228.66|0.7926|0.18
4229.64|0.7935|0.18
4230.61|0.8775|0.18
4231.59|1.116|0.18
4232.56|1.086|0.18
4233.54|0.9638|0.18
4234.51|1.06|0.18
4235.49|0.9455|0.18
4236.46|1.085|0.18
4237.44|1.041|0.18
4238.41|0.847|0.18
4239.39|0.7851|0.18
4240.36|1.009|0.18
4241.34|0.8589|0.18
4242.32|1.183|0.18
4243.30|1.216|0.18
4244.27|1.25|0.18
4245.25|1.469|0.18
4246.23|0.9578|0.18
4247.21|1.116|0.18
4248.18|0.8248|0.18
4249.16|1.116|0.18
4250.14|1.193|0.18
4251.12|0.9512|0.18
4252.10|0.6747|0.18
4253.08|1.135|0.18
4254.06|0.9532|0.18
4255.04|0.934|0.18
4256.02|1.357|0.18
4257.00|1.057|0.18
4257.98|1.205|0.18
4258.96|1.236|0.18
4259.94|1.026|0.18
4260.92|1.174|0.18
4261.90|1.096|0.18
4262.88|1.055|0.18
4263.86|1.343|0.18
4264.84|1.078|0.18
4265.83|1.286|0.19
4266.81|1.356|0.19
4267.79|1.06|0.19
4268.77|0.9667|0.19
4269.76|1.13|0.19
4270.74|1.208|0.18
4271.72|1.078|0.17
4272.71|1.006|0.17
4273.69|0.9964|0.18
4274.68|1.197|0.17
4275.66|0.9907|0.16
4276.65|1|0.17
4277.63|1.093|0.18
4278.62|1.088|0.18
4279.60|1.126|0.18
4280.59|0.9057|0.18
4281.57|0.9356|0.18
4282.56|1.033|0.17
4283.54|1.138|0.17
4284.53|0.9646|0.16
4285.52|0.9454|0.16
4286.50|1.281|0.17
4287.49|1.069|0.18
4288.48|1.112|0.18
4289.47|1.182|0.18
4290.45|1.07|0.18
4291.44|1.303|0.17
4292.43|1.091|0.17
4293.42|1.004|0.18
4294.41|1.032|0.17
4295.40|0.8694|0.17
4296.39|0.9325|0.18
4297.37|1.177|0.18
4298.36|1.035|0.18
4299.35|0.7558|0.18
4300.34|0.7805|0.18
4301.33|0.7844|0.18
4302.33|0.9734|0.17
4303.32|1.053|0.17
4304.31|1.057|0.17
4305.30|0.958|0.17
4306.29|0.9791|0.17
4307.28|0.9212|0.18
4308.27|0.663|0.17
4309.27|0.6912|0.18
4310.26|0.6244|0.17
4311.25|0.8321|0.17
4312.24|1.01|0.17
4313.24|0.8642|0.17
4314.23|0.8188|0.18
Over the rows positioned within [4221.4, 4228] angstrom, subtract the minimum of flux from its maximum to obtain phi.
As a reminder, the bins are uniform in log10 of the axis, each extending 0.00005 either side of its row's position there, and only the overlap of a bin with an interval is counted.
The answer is 0.84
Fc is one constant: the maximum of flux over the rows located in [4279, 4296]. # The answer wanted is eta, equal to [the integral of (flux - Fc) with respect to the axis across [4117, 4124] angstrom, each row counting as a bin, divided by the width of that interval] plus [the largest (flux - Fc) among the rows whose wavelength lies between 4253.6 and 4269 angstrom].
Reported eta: -0.26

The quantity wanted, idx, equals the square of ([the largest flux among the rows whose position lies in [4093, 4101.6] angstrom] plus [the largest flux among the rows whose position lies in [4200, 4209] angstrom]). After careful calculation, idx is 7.43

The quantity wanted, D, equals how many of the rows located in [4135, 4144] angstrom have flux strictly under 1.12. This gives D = 6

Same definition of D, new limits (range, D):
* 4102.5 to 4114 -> 10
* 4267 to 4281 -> 10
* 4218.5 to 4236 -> 14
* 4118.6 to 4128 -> 7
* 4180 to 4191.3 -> 9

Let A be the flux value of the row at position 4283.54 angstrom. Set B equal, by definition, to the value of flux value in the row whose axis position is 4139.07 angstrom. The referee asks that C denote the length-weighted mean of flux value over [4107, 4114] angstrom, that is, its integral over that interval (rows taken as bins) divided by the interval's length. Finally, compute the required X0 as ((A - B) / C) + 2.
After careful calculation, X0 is 2.0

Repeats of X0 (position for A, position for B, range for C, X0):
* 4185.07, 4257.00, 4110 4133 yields 2.0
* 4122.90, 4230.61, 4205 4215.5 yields 2.2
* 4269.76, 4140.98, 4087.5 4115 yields 2.2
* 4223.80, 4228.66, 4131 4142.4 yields 2.6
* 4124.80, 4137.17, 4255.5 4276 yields 1.8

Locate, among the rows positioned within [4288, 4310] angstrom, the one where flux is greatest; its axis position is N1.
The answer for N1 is 4291.44 angstrom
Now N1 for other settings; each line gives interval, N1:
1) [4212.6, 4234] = 4222.83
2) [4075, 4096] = 4082.28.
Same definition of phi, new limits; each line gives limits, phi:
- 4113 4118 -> 0.48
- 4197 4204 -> 0.19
